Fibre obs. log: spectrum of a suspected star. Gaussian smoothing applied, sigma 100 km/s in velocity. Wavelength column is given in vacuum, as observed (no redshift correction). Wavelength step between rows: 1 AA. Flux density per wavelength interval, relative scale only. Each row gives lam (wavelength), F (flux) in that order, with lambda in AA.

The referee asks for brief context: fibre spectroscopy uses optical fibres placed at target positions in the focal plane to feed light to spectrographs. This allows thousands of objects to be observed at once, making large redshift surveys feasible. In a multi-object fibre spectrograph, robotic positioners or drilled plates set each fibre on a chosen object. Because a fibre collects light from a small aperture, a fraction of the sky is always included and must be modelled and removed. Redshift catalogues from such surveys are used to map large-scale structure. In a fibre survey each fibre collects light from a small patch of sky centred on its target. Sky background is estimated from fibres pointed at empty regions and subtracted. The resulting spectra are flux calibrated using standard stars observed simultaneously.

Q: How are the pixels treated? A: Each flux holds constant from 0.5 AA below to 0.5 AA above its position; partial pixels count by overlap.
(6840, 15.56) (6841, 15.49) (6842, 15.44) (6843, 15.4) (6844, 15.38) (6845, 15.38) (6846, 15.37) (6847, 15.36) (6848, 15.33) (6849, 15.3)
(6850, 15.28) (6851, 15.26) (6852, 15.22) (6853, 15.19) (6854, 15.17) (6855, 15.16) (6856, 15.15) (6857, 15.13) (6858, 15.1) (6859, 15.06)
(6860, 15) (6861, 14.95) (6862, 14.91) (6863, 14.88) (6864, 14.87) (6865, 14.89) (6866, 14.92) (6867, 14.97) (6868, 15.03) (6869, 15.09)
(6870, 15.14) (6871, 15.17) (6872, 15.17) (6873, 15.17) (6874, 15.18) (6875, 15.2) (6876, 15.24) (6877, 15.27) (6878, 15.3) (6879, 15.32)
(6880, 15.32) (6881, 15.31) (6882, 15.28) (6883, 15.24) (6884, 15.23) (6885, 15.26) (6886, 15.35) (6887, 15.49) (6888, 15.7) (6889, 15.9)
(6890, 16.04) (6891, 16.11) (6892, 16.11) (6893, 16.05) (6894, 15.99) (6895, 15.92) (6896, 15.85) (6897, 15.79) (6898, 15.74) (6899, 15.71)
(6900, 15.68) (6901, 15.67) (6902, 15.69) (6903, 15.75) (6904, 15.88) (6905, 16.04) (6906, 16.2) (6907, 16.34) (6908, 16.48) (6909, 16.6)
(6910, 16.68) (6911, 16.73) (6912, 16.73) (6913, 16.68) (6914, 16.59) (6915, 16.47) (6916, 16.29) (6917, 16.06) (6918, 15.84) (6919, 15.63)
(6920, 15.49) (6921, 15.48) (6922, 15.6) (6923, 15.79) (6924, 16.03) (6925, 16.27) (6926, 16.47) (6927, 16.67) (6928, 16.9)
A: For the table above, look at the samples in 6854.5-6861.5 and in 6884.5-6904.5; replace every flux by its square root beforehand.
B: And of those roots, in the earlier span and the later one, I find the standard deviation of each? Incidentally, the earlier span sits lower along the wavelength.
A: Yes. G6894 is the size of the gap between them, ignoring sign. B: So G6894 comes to 0.019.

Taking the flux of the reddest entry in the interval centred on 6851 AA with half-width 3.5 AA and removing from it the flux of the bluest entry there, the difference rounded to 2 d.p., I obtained -0.16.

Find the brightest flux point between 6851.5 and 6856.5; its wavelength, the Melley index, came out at 6852 AA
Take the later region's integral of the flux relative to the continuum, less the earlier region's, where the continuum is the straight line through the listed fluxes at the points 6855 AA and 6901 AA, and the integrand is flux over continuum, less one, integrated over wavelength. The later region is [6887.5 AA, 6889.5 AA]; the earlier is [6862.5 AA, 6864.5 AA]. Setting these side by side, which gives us 0.084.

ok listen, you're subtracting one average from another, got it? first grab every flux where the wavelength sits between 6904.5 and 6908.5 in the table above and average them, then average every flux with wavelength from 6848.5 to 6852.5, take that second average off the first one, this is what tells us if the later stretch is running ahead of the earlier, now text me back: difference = 1.00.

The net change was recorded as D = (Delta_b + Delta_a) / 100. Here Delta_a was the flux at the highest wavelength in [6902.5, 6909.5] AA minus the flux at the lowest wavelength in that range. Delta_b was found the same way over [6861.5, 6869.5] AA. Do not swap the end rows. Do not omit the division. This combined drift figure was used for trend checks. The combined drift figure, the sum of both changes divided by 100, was 0.0103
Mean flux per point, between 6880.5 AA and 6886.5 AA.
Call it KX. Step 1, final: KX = 15.3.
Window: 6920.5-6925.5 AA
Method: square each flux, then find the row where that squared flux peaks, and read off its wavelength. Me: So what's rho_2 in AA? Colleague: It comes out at 6925 AA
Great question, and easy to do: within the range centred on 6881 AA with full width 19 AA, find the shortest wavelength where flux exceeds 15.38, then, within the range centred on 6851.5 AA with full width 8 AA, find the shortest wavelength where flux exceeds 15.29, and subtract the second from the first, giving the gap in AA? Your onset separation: 39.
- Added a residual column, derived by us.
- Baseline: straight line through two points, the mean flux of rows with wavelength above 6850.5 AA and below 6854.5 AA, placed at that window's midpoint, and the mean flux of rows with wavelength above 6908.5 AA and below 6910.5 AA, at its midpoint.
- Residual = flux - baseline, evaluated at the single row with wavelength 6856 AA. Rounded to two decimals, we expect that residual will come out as -0.15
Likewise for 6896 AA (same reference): -0.45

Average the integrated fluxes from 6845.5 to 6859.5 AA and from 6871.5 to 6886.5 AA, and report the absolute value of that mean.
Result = 221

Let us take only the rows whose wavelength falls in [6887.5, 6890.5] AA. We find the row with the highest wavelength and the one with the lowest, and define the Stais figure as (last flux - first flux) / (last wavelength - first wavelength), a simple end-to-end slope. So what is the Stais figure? 0.17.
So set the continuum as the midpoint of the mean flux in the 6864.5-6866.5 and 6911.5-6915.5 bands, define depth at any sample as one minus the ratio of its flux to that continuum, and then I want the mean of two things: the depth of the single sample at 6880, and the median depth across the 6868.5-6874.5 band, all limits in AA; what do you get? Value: 0.033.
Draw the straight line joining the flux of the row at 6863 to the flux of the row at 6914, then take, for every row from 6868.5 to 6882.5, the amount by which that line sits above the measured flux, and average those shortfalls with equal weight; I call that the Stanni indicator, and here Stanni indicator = 0.073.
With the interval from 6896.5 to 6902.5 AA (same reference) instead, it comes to 0.390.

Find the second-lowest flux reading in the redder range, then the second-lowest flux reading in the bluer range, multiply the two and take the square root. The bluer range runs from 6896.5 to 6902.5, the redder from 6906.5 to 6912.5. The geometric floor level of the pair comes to 16.1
